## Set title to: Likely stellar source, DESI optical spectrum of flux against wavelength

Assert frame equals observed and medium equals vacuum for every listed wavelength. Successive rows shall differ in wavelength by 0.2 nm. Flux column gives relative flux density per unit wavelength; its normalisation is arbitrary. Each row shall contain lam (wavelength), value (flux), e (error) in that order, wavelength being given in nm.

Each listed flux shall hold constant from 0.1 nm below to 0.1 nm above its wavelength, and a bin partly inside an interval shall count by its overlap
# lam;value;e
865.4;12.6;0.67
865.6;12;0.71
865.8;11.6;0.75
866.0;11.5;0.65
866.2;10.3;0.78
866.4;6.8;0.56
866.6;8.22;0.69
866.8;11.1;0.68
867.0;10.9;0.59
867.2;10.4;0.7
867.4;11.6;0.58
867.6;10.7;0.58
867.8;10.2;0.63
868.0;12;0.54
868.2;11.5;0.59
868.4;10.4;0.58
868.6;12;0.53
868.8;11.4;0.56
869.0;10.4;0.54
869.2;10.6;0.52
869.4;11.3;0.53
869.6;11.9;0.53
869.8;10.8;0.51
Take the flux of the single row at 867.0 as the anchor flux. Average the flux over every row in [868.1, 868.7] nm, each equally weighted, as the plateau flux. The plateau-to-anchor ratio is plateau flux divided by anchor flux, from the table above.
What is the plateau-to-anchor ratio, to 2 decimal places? 1.04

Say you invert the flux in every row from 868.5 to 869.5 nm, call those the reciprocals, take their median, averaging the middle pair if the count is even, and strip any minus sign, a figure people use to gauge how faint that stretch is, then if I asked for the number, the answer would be 0.088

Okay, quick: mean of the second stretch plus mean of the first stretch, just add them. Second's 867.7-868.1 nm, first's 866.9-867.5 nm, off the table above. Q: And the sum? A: 22.1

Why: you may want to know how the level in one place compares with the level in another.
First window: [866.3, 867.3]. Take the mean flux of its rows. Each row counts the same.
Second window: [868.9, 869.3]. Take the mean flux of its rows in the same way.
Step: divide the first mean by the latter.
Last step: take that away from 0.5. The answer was -0.40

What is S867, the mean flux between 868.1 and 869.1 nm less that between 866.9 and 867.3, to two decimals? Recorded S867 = 0.49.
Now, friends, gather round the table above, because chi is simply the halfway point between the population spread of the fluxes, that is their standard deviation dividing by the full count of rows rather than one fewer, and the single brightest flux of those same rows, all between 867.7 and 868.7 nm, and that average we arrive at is 6.39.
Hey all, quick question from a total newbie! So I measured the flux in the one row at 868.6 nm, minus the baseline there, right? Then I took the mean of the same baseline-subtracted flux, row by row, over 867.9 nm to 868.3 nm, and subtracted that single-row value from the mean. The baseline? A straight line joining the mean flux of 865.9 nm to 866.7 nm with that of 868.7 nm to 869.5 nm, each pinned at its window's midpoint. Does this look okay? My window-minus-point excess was 0.06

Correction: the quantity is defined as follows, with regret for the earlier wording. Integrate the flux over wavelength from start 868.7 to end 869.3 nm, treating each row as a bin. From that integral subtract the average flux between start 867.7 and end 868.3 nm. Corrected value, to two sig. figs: -4.8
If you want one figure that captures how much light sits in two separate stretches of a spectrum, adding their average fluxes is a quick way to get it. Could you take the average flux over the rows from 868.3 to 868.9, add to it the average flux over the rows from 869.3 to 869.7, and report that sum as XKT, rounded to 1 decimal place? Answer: 22.9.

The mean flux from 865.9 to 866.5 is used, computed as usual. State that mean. 9.5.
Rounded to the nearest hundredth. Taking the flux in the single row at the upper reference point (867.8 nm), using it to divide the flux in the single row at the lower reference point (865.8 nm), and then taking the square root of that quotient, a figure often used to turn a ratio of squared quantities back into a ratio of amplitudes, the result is 1.07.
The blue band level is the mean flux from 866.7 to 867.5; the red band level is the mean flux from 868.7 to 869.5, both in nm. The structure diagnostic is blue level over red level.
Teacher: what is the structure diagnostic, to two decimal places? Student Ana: 1.01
